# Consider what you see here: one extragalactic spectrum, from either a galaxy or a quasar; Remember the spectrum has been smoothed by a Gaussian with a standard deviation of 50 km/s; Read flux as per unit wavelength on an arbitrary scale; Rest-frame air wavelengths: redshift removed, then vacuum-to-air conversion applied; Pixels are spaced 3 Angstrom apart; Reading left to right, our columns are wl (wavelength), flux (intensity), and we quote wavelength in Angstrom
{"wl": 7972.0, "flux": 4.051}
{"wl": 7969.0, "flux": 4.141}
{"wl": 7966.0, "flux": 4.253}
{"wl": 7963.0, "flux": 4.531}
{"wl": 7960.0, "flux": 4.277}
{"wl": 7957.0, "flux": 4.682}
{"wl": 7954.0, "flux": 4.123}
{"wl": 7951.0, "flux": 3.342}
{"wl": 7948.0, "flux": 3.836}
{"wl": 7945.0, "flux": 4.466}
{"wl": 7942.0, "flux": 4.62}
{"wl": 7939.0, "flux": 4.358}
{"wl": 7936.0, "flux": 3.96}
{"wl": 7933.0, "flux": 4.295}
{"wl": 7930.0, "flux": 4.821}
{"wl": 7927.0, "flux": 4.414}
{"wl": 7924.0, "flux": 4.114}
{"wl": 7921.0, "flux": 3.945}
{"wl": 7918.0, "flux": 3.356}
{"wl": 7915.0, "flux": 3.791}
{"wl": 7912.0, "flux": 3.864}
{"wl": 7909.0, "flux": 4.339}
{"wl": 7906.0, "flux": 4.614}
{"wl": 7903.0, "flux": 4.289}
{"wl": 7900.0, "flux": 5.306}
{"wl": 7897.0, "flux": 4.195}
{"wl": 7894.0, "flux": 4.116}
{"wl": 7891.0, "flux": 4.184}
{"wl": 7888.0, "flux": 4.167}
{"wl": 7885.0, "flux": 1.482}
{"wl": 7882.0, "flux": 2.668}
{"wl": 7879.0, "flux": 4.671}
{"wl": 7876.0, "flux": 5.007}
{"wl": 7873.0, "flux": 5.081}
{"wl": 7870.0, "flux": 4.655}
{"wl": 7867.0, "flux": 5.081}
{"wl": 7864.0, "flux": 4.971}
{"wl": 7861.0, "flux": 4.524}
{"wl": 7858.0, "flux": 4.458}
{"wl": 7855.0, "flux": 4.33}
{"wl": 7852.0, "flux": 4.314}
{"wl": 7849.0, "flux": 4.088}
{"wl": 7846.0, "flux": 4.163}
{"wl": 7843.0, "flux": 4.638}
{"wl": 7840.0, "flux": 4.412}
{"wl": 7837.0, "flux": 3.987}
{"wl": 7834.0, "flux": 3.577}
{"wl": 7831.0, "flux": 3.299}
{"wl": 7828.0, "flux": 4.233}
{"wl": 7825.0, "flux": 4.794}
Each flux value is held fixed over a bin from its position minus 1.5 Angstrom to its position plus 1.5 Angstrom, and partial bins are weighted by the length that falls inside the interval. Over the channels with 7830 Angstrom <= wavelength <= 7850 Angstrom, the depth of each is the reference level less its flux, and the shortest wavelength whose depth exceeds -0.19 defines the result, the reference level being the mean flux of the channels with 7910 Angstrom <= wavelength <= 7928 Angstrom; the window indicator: 7831.0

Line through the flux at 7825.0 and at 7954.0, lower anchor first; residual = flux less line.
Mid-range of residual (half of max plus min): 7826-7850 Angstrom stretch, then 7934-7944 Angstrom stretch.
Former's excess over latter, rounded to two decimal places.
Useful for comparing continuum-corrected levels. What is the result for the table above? -0.85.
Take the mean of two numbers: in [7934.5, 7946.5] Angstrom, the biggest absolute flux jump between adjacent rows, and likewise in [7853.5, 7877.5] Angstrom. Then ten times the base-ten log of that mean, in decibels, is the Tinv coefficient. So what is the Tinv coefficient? -4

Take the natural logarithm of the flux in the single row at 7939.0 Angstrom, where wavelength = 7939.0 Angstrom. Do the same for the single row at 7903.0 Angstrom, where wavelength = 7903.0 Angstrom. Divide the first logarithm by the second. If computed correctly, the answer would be 1.01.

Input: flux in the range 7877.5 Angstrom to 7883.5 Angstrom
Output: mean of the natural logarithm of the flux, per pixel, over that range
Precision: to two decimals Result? 1.26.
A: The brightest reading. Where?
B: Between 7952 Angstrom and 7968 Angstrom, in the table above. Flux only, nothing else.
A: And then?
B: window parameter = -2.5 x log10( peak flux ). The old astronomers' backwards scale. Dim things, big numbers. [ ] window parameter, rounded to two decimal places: -1.68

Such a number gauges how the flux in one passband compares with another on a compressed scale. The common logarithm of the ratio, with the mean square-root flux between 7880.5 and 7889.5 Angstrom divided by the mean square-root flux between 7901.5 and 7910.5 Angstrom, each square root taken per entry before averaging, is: -0.11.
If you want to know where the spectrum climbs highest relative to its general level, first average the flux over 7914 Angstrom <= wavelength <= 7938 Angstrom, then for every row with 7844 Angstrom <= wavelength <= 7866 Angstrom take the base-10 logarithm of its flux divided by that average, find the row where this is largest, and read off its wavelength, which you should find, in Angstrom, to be 7864.0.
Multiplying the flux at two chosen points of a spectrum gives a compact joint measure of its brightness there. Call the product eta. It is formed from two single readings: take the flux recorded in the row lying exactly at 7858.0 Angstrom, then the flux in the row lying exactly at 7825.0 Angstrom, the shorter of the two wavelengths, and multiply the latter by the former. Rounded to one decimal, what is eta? 21.4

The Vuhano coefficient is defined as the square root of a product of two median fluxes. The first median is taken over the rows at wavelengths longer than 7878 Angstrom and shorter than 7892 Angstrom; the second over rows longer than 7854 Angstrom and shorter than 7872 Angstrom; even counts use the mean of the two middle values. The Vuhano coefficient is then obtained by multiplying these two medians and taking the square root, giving 4.37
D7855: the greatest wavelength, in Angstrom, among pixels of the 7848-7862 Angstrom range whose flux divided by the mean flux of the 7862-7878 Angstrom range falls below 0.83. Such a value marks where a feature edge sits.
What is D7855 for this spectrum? 7849.0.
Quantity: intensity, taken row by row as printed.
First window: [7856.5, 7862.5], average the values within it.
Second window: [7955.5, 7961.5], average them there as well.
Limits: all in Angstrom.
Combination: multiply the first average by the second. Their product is 20.1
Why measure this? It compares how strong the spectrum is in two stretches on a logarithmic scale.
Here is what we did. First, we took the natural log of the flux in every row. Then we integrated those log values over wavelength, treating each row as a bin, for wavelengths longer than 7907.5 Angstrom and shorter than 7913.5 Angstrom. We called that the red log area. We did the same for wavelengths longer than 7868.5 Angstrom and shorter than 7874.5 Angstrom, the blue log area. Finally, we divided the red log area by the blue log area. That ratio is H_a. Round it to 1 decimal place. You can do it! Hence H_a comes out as 0.9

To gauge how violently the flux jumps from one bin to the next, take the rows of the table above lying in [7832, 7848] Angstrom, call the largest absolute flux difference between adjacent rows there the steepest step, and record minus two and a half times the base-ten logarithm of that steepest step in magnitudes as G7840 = 0.81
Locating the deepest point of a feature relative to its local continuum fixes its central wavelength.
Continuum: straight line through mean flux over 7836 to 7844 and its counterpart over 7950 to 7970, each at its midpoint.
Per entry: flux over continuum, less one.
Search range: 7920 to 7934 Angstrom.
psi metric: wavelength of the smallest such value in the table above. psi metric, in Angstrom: 7921.0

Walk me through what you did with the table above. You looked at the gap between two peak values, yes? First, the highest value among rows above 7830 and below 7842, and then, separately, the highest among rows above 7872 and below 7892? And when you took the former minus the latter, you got -0.7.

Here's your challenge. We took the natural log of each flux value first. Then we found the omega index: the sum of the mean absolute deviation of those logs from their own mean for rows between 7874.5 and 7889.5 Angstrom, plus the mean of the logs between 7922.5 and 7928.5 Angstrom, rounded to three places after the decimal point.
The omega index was 1.852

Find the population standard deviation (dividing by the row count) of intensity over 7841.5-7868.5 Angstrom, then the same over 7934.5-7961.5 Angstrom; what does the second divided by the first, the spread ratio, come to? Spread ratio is 1.2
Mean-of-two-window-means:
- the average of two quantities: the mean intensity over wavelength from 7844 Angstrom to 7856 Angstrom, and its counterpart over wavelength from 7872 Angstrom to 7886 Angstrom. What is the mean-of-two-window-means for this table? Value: 4.0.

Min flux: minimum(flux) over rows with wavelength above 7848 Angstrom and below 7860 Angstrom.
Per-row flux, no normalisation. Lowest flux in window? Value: 4.088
